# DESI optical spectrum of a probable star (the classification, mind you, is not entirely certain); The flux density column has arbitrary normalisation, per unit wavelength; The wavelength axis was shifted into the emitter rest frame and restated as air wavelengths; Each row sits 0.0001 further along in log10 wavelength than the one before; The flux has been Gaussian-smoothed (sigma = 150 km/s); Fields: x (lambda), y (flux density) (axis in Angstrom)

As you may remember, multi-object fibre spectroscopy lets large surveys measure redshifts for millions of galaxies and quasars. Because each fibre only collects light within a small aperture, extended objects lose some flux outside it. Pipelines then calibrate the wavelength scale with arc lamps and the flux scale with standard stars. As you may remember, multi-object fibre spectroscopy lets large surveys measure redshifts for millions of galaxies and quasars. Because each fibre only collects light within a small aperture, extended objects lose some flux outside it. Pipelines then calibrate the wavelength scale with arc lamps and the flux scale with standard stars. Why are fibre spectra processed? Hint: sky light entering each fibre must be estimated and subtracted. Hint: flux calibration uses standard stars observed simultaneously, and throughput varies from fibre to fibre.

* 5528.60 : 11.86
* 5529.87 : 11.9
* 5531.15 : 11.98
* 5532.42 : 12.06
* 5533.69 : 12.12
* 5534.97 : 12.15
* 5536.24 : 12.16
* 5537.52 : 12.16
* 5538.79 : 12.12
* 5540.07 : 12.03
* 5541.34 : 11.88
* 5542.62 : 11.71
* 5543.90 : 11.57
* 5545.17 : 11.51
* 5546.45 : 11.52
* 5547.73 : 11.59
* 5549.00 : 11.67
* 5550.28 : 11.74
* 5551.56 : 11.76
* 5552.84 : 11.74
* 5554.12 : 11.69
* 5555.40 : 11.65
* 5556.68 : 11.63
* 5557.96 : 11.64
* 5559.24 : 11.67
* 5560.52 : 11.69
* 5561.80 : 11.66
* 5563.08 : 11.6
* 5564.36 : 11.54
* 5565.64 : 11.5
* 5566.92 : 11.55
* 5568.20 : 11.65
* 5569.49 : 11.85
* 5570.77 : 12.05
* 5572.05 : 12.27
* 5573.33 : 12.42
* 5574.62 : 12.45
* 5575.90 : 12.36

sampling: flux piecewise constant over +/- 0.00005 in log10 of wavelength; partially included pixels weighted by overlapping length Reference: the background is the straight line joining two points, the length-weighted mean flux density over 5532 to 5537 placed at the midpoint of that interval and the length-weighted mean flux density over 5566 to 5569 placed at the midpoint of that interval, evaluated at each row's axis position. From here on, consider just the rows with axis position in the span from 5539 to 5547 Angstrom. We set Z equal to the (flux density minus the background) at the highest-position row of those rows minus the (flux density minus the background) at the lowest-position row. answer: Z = -0.4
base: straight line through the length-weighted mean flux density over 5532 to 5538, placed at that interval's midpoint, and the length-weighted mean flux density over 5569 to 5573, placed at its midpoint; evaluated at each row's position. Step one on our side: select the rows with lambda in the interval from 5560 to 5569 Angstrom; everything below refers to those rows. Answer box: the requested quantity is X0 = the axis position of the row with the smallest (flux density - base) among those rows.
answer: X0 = 5565.64 Angstrom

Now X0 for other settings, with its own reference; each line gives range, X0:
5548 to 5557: 5556.68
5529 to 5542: 5541.34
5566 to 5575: 5566.92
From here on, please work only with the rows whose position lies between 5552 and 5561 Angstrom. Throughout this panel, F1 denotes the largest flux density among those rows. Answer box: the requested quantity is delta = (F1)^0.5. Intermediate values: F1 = 11.74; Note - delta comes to 3.43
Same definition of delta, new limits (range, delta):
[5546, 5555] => 3.43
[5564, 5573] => 3.50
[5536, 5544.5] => 3.49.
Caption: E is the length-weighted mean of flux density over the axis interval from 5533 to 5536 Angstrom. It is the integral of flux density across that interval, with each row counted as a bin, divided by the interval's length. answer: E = 12.15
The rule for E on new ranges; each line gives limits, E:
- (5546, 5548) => 11.54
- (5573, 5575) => 12.39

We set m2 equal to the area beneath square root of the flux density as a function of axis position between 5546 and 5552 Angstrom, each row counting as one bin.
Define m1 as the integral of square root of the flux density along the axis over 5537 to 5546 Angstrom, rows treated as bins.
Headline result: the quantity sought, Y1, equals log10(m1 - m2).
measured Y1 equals 1.0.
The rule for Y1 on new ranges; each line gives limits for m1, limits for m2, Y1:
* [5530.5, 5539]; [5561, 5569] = 0.4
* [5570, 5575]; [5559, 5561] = 1.0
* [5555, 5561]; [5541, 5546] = 0.5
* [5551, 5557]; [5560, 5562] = 1.1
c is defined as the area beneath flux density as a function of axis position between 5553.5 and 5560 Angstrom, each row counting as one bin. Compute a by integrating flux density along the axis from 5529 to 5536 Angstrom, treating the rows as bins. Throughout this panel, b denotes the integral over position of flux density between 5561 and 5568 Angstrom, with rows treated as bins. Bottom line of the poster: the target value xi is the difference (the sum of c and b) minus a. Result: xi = 73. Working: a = 84.3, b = 81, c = 76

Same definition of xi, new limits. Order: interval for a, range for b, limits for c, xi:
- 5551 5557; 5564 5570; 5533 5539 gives 72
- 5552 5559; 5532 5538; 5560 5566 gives 61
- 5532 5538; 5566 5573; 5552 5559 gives 92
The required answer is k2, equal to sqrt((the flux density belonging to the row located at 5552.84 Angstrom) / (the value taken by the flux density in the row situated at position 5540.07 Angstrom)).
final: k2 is 0.988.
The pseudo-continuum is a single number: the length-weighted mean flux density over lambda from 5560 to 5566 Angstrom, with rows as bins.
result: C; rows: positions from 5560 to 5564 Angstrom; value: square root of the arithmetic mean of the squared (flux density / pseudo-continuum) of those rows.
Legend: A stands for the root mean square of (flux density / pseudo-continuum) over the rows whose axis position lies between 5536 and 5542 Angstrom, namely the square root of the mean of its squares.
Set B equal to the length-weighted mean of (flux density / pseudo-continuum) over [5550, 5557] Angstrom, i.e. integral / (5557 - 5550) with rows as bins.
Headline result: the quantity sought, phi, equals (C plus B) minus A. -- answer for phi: 0.97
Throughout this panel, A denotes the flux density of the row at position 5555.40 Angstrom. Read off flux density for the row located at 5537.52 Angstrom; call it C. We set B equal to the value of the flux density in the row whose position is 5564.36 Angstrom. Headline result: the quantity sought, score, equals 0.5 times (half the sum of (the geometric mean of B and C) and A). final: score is 5.874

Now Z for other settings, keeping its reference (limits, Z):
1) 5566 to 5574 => 1.0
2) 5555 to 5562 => 0.1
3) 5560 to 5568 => 0.0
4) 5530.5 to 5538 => 0.3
